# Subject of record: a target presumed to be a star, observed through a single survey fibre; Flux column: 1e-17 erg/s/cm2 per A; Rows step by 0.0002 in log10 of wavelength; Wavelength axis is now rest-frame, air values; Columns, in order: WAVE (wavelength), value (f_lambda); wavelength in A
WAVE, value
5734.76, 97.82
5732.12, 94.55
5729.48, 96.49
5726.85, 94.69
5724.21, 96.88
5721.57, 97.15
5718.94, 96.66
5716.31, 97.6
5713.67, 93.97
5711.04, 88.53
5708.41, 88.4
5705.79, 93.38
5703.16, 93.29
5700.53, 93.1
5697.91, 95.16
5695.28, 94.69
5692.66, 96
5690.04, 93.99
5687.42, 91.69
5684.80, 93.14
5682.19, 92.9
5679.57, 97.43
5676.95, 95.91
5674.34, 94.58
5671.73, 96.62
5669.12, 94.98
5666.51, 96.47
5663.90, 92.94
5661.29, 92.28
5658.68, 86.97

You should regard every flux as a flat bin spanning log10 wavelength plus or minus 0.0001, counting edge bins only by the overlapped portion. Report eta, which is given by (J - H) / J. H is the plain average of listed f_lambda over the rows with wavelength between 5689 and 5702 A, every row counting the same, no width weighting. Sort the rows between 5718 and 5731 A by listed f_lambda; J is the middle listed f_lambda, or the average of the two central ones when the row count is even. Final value 0.021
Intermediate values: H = 94.6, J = 96.7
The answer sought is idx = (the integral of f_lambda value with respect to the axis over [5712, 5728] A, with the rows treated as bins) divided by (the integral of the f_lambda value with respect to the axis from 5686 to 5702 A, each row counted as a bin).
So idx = 1.02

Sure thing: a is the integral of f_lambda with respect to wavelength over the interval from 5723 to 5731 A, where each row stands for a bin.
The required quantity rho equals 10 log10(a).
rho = 28.9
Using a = 768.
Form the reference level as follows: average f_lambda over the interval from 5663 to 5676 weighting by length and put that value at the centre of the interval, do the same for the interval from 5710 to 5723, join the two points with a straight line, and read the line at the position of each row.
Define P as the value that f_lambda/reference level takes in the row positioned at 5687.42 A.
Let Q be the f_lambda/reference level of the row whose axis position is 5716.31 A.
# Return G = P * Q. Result 0.991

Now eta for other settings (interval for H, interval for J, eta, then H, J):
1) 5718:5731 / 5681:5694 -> -0.035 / 96.4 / 93.1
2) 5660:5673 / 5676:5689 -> -0.016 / 94.7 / 93.1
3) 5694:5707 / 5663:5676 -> 0.011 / 93.9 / 95.0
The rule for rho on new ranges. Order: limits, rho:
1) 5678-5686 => 28.8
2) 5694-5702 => 28.8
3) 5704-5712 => 28.6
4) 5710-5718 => 28.7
